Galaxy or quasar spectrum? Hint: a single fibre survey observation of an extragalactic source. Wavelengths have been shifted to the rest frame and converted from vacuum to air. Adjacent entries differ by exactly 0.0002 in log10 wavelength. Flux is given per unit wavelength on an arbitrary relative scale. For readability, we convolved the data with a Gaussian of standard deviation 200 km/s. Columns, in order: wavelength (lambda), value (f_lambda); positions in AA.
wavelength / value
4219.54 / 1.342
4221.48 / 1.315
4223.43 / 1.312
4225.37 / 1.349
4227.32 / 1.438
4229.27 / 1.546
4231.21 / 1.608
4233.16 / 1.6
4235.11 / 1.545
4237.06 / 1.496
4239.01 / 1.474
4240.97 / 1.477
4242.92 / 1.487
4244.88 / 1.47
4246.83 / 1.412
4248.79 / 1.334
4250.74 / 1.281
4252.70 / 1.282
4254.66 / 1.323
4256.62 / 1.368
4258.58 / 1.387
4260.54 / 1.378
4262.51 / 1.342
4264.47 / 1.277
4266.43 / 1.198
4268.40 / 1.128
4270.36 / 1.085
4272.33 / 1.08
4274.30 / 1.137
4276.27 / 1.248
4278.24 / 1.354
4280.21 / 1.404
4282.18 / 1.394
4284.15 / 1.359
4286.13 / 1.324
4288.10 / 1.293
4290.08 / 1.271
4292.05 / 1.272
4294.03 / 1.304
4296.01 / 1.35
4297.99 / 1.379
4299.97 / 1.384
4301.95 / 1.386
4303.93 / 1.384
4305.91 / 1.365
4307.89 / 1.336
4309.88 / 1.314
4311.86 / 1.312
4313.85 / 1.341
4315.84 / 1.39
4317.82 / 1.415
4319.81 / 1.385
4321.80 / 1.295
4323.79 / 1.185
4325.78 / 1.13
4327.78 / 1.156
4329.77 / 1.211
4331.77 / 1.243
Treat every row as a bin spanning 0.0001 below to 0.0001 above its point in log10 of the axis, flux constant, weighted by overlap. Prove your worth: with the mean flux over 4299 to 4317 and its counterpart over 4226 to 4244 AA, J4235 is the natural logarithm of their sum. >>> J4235 1.06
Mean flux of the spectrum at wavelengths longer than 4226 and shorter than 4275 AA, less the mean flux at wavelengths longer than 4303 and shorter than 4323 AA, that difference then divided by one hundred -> 0.0001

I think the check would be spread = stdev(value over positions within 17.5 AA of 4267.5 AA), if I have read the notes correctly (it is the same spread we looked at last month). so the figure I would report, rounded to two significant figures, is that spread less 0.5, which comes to -0.39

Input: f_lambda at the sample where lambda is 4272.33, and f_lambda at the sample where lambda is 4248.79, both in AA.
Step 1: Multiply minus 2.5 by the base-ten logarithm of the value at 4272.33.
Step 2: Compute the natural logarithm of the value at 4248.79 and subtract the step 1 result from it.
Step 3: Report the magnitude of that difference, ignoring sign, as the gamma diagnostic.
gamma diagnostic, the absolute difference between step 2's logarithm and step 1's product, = 0.37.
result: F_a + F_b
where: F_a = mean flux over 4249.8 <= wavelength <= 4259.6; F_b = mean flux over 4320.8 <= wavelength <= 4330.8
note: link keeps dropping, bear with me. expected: 2.52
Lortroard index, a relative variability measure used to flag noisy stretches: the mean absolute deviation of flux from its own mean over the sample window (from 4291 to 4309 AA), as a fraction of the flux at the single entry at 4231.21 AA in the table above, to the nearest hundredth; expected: 0.02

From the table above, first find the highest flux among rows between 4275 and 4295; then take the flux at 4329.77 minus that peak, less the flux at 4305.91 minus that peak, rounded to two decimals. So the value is -0.15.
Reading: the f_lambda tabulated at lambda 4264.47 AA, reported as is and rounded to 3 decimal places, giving 1.277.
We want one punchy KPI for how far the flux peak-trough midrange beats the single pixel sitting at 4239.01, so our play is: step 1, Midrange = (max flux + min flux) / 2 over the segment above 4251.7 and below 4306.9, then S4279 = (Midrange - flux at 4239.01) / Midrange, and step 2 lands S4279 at -0.19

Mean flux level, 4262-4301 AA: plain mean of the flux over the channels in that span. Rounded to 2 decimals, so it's 1.28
